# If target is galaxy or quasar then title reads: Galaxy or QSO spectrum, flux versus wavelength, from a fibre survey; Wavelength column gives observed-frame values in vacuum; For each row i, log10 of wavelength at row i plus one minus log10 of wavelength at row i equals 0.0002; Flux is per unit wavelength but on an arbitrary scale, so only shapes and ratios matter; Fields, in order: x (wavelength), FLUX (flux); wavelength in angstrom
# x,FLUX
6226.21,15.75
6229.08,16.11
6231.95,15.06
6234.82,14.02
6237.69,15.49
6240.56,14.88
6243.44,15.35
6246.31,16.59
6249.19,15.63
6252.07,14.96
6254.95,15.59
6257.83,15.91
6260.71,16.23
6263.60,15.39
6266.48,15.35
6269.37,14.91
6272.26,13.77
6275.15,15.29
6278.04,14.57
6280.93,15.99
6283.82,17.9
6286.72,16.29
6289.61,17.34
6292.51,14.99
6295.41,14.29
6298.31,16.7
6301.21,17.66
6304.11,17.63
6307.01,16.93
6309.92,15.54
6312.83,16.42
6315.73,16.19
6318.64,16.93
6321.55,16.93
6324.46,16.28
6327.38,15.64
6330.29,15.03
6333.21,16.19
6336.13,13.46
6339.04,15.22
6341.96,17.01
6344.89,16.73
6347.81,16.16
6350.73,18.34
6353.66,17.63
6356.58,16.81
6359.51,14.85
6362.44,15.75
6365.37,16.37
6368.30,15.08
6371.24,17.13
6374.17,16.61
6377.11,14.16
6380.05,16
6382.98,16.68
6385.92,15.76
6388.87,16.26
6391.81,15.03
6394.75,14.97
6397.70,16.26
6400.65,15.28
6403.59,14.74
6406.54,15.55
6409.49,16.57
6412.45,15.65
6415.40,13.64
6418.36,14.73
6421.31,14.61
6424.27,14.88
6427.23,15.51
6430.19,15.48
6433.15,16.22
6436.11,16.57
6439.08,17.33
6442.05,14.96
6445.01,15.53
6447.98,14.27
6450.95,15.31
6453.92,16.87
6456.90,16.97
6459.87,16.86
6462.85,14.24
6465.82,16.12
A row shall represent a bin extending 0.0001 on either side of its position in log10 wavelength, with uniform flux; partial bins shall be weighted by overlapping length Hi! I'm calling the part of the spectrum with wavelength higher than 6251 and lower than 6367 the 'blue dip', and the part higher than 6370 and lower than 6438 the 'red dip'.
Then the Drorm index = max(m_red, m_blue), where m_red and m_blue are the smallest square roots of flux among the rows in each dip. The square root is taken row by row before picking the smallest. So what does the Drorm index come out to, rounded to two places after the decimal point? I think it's 3.69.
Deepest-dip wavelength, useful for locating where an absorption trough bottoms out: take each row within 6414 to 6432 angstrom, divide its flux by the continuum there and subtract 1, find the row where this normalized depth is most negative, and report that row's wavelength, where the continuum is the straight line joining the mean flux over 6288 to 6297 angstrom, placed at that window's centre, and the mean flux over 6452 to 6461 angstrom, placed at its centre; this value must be 6415.40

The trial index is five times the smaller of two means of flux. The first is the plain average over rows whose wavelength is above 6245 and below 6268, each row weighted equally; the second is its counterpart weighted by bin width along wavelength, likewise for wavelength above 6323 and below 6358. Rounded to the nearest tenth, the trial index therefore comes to 78.5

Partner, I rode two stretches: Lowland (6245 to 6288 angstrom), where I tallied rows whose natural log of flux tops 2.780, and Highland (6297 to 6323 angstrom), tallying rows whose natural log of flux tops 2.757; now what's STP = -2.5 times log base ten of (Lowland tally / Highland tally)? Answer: 0.8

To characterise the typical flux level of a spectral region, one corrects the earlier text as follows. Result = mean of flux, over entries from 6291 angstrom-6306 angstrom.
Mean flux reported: 16.3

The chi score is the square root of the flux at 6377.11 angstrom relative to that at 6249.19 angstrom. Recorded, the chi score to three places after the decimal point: 0.952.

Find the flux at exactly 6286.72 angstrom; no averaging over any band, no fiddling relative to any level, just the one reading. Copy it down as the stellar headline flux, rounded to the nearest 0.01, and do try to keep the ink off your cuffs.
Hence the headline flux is 16.29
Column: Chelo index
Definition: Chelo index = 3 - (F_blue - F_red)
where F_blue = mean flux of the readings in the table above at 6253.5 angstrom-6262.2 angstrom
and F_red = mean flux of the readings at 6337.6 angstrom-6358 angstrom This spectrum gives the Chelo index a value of 3.9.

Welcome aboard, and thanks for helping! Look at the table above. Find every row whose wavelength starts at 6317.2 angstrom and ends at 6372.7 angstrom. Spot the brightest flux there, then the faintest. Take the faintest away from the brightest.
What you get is 4.9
